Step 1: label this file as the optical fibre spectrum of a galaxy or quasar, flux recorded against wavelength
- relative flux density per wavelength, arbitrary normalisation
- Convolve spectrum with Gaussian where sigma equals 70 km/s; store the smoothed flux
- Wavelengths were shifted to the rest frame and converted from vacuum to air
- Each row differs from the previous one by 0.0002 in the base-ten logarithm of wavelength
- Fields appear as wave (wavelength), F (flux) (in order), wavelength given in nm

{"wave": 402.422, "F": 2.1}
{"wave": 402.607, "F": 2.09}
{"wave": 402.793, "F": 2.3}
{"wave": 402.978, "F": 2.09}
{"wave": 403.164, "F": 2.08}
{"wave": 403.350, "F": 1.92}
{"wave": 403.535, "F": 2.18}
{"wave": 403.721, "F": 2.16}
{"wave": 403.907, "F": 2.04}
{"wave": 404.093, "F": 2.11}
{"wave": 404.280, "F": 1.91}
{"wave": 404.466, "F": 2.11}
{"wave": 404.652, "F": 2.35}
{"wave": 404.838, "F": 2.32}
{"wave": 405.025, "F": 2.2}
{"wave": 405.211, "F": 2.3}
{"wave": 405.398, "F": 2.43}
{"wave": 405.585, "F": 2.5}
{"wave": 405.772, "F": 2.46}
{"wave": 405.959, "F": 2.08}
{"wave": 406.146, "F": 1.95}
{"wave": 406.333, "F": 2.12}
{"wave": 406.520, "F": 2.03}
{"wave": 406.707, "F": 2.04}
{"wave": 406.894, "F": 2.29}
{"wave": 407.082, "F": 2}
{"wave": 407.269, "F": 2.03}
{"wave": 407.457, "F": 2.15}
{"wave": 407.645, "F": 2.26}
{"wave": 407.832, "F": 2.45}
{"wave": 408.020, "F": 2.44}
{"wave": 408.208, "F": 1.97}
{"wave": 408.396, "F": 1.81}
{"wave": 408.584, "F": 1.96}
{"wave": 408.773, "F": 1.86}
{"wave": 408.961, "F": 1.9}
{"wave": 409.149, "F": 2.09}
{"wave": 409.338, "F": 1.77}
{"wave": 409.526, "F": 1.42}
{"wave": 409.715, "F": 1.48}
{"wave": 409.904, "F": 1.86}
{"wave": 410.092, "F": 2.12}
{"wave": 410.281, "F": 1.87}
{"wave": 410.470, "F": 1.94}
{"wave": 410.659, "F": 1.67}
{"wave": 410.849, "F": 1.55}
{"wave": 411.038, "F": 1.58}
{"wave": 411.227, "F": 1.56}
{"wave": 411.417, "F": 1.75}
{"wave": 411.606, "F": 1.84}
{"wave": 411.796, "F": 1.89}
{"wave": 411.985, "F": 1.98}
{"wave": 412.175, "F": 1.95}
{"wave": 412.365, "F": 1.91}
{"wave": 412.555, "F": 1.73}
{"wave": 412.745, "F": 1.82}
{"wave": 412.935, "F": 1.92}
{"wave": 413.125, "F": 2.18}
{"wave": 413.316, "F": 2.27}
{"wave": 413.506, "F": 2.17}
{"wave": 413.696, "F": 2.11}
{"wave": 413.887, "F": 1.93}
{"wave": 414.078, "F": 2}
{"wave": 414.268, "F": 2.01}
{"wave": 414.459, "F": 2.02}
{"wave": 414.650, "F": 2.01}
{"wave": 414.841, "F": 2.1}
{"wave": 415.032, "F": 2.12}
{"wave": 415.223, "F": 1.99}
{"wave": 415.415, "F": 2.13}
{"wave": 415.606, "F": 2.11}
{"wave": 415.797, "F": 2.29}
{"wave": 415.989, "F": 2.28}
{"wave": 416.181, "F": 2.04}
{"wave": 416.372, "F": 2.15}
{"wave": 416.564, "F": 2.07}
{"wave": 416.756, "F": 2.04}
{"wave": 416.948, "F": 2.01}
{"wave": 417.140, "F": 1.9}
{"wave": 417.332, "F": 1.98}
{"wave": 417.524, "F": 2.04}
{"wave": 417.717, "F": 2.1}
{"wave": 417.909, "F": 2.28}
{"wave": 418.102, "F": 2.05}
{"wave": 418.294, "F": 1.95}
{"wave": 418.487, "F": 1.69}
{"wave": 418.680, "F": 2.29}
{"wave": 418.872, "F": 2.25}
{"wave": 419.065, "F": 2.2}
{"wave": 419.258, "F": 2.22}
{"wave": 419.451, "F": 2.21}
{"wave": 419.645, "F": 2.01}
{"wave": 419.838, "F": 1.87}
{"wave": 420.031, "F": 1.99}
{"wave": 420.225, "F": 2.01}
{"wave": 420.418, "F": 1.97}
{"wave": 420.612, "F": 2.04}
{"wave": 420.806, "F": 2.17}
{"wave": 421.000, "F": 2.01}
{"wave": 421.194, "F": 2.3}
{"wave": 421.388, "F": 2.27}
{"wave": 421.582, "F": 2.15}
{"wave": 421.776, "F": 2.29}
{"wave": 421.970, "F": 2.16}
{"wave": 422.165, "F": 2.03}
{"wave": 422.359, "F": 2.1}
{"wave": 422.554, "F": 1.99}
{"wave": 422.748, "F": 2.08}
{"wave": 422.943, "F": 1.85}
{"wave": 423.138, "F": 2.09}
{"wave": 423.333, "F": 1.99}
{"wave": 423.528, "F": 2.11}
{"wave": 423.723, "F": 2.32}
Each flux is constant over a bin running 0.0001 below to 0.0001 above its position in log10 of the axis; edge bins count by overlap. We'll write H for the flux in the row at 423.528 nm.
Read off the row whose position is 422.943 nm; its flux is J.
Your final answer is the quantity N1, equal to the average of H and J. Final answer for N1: 1.98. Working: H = 2.11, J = 1.85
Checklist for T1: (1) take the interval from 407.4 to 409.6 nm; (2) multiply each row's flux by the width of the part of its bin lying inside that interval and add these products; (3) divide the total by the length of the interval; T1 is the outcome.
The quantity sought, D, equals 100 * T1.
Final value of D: 201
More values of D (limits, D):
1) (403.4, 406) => 222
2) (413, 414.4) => 209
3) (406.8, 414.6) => 194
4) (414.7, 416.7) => 212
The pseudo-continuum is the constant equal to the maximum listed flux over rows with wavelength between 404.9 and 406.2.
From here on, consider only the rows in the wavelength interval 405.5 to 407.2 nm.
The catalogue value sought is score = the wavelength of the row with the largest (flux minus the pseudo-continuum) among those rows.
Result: 405.585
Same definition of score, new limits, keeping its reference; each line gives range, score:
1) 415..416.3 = 415.797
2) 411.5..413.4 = 413.316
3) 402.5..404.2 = 402.793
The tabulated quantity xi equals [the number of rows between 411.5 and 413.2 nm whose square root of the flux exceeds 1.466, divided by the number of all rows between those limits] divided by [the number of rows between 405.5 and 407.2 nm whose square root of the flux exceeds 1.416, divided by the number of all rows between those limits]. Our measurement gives 0.1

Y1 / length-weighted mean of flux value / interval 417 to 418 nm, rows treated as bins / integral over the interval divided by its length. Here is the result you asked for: 2.06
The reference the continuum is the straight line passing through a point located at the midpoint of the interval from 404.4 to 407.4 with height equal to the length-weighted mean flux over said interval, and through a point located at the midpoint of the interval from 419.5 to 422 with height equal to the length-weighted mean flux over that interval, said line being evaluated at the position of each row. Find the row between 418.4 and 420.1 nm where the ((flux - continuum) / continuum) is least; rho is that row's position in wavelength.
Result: 418.487 nm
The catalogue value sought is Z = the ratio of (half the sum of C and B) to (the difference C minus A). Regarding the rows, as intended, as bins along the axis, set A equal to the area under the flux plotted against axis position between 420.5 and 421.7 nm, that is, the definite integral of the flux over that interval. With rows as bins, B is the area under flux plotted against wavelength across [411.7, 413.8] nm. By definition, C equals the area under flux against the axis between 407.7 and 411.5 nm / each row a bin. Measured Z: 1.3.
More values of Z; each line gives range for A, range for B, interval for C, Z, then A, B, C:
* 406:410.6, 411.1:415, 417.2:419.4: -1.3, 9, 8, 4.6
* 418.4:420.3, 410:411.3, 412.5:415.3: 2.3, 4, 2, 5.7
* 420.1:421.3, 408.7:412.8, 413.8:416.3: 2.3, 2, 7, 5.2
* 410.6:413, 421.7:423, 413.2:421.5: 0.8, 4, 3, 17.3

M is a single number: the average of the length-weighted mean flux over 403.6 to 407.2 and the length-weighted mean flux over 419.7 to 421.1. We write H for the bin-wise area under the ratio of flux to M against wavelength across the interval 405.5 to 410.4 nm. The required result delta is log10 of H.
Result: 0.678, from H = 4.76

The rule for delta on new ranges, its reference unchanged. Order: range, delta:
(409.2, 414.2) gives 0.648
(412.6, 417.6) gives 0.692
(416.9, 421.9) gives 0.698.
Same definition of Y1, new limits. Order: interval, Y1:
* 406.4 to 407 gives 2.12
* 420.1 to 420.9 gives 2.04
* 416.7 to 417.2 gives 1.98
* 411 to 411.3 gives 1.57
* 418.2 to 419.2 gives 2.08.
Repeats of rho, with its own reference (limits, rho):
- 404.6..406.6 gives 406.146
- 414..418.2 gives 417.140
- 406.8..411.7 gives 409.526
